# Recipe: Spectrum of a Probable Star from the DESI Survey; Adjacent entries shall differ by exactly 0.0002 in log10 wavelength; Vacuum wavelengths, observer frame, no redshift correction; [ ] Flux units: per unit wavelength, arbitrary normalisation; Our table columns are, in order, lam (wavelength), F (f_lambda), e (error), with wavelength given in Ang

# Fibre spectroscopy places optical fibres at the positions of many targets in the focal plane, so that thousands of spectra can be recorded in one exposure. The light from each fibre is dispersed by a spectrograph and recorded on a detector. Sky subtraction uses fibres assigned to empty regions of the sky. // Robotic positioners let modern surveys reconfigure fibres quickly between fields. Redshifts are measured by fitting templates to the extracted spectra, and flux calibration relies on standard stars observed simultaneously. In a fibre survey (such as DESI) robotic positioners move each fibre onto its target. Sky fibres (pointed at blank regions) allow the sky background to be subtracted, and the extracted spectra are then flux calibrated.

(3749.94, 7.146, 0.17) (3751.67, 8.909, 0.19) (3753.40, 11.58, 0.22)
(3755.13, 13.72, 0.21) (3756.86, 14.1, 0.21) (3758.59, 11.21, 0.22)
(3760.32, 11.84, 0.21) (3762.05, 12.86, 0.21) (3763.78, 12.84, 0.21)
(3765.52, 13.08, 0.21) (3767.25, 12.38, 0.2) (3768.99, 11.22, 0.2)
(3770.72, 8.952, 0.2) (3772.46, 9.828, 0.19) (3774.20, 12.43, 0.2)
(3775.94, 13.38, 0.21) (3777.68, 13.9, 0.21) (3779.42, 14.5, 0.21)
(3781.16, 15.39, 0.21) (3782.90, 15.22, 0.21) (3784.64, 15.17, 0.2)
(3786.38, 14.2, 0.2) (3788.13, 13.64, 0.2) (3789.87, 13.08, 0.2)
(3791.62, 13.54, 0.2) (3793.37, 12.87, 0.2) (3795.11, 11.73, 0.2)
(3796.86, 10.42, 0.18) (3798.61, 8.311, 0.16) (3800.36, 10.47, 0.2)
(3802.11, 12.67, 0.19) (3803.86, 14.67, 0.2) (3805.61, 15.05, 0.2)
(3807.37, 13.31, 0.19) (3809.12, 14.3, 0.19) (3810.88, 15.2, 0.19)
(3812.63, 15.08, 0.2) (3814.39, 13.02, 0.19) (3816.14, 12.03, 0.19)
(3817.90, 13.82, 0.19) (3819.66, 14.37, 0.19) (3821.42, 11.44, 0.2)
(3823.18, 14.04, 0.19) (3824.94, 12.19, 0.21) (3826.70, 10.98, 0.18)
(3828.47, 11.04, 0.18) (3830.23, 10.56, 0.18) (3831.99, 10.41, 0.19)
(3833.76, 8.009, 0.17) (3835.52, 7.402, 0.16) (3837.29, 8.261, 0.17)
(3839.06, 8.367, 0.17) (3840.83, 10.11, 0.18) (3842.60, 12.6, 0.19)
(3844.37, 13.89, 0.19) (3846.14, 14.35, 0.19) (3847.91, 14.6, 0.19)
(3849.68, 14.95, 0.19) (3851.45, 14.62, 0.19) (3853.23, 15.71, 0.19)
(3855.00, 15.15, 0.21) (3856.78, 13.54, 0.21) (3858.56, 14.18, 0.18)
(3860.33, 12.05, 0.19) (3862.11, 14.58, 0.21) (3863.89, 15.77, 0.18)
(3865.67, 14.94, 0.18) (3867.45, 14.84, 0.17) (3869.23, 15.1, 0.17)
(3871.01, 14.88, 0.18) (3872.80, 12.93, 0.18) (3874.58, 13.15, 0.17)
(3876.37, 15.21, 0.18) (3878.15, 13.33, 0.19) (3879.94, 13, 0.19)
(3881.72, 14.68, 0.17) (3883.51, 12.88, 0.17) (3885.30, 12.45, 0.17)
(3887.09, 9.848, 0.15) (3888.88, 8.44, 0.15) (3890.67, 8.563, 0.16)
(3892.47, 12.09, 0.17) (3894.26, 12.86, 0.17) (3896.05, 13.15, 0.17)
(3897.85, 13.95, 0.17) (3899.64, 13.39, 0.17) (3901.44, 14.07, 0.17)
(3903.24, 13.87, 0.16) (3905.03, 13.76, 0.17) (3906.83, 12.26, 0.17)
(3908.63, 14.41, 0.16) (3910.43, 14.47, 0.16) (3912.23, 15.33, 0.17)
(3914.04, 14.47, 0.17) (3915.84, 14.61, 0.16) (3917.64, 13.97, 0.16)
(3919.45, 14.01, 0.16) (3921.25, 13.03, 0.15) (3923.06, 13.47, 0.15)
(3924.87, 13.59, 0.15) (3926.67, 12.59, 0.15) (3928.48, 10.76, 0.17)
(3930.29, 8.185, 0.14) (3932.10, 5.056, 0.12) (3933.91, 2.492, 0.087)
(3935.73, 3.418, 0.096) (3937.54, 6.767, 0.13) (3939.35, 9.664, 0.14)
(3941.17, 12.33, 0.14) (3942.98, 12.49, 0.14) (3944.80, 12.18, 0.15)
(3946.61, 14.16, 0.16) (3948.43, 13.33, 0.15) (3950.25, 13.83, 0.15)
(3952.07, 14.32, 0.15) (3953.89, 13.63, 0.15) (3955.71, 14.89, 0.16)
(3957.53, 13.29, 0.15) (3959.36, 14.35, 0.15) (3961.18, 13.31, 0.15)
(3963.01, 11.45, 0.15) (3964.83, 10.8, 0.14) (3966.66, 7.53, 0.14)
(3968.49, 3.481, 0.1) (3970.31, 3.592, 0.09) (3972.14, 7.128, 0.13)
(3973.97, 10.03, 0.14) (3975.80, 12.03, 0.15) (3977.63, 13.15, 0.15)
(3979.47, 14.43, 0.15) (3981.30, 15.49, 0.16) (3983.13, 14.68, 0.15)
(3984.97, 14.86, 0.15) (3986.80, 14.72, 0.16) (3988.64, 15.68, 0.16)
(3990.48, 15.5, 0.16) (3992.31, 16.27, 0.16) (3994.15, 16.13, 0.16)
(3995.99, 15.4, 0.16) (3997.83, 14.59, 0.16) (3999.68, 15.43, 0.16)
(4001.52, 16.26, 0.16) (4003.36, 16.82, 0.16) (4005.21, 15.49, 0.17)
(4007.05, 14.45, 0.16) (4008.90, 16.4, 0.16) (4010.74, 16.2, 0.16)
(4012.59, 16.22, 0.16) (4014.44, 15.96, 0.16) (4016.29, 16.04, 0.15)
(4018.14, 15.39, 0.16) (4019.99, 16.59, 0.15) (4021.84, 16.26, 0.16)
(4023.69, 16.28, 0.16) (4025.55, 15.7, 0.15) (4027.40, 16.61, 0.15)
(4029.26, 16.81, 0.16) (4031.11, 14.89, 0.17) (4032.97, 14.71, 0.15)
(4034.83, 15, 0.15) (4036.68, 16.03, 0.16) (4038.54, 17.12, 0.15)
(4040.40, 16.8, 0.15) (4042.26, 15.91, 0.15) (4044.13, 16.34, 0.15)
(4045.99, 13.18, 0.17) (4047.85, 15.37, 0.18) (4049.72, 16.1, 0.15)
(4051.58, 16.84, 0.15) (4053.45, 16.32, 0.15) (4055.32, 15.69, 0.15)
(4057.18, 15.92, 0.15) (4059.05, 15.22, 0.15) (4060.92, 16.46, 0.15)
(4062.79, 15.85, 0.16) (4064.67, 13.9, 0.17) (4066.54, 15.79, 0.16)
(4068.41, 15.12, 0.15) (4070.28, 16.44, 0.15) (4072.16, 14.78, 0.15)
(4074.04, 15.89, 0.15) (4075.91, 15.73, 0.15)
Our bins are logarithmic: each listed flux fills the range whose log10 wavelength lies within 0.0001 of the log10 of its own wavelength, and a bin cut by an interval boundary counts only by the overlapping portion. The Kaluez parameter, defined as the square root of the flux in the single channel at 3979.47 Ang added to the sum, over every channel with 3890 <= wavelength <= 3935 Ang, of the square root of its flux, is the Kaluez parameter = 91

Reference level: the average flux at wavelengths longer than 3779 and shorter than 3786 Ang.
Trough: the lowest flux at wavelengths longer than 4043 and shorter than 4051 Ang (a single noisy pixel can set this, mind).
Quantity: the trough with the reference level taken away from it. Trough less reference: -2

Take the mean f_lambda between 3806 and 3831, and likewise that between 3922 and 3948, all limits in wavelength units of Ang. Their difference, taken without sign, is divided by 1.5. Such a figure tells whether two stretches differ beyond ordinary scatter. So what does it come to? 2.1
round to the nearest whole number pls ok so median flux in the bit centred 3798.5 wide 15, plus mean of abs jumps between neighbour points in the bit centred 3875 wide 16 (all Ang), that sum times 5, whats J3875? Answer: 69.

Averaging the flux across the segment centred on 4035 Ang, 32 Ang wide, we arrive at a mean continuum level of 15.9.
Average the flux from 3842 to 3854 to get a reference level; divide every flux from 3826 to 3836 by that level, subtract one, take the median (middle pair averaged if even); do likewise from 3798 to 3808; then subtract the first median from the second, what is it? 0.174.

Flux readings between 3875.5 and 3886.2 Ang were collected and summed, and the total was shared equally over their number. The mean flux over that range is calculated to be 13.6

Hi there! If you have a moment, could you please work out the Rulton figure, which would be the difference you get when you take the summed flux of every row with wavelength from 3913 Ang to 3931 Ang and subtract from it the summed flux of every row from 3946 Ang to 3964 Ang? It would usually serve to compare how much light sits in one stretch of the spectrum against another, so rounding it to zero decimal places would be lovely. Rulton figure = -8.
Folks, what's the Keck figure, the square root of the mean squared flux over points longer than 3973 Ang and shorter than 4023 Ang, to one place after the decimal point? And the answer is 15.3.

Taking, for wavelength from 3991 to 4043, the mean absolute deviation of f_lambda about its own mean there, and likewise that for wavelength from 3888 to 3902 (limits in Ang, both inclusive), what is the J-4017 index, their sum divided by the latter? 1.33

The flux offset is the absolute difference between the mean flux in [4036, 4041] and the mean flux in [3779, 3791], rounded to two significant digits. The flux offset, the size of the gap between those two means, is 2.2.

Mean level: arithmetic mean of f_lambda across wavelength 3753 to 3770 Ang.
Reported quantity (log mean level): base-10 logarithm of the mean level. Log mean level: 1.10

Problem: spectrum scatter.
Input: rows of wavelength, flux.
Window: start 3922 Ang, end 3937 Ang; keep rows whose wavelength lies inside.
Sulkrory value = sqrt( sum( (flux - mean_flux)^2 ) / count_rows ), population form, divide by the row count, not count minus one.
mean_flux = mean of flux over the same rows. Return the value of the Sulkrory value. 4.3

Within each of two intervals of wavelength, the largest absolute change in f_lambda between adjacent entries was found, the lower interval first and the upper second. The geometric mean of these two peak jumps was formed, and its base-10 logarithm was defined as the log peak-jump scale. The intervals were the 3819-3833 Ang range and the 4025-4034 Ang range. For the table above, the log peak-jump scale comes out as 0.38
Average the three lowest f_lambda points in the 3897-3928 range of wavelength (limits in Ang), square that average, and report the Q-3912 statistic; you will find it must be 159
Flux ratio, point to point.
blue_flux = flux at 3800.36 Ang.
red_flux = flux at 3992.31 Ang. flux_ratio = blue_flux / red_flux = 0.64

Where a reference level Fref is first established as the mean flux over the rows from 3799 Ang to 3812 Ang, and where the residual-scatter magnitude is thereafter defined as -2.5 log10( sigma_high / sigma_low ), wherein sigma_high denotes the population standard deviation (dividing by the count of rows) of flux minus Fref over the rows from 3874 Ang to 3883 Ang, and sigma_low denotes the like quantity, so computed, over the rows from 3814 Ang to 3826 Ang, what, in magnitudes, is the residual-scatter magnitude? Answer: 0.2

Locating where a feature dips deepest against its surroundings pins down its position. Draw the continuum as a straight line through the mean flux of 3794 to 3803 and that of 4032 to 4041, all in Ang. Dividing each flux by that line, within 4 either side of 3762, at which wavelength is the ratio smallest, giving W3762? 3758.59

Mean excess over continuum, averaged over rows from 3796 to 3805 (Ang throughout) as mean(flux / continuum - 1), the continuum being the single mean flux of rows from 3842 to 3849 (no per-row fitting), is -0.18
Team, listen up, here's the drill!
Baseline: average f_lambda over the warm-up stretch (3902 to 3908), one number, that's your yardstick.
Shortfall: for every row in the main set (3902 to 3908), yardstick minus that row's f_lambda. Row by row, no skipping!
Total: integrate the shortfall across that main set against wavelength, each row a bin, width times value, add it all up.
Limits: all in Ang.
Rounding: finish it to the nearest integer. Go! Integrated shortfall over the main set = 0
